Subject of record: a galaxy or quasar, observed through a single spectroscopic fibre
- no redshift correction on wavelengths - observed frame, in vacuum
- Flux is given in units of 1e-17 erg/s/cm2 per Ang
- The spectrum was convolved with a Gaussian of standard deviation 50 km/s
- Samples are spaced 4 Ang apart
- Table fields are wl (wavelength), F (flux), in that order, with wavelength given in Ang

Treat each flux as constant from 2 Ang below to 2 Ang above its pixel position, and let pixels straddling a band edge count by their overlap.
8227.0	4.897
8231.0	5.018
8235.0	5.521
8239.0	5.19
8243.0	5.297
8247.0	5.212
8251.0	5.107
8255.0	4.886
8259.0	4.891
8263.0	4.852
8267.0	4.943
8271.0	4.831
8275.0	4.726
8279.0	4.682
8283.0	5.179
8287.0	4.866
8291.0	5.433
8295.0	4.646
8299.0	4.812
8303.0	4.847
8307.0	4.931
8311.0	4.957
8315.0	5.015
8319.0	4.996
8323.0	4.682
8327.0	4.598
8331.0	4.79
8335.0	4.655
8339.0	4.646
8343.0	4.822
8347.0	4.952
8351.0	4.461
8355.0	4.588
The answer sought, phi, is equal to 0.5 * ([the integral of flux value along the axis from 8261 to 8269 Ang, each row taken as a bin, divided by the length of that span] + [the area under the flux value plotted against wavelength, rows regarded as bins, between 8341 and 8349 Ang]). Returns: 22.0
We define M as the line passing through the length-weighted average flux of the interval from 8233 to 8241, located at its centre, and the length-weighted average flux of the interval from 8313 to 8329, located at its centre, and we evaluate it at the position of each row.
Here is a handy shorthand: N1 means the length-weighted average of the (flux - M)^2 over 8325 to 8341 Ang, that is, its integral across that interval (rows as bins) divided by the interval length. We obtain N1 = 0.01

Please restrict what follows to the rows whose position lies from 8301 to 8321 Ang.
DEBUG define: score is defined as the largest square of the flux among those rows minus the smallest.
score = 1.7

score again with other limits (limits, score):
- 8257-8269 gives 0.9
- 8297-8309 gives 1.2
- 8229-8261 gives 6.6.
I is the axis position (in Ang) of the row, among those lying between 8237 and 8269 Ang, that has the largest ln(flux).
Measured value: 8243.0 Ang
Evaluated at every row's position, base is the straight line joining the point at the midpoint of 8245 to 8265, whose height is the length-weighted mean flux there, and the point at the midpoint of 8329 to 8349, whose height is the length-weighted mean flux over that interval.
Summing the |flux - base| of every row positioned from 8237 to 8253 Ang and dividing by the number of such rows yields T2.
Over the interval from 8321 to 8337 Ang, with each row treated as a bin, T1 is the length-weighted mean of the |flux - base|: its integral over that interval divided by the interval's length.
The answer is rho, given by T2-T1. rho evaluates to 0.07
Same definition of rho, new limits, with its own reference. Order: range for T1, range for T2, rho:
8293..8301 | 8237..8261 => 0.00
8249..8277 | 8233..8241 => 0.21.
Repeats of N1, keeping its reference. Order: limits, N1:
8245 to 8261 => 0.07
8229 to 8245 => 0.05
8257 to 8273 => 0.09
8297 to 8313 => 0.01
